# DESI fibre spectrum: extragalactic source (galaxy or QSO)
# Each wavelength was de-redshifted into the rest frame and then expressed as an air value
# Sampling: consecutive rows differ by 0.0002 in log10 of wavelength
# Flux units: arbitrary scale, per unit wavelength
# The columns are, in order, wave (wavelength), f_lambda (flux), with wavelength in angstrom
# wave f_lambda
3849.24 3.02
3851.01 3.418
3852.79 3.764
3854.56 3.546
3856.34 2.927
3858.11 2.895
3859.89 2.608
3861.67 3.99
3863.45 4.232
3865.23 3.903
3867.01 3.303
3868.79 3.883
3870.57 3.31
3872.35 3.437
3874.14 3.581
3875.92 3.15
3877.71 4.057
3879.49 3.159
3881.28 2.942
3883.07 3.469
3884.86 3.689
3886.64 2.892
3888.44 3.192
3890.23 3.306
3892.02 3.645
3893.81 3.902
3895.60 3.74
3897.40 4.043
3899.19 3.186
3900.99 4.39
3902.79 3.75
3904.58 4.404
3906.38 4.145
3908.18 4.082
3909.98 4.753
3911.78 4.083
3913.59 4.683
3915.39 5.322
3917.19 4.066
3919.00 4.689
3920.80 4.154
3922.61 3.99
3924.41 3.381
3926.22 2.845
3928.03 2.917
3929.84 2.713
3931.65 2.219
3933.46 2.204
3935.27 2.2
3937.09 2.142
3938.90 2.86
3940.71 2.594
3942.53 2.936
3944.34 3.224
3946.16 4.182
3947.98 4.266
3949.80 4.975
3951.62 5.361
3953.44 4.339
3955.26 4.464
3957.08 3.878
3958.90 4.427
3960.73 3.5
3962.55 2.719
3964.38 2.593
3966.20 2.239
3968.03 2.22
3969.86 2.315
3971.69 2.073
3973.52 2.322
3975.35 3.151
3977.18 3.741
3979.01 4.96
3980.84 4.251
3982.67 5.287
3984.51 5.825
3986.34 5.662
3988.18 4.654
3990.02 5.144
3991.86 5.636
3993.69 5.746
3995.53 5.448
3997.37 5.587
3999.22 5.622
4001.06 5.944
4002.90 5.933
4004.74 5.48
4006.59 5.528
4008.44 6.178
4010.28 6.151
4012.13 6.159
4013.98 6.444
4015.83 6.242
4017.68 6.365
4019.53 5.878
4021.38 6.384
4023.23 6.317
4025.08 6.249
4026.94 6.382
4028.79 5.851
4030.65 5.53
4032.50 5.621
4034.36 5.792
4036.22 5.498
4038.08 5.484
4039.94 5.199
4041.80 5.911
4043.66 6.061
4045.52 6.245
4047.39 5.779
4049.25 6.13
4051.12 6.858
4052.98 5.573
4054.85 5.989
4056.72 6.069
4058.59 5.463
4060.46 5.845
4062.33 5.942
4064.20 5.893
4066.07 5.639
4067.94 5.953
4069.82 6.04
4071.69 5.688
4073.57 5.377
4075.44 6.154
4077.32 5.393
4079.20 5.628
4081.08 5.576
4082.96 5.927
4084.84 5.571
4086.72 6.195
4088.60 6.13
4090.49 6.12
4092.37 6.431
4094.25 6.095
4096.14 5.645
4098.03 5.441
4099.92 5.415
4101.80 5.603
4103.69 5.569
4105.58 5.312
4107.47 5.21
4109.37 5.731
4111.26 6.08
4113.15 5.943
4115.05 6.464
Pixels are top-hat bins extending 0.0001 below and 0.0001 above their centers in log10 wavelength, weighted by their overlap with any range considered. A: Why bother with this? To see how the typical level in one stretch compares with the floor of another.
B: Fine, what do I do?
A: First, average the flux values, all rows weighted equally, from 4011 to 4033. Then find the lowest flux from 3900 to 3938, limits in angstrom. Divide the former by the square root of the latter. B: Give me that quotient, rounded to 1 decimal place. 4.2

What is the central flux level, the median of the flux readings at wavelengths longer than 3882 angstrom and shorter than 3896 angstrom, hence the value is 3.6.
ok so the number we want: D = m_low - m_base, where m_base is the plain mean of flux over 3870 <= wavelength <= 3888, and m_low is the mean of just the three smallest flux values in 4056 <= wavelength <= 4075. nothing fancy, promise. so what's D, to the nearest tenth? 2.1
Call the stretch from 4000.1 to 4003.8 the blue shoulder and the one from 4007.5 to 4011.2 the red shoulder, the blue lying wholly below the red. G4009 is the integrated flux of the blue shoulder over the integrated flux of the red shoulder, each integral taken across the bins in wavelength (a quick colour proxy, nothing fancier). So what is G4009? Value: 1.0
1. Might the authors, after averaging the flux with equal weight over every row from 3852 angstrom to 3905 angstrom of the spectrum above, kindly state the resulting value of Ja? 3.54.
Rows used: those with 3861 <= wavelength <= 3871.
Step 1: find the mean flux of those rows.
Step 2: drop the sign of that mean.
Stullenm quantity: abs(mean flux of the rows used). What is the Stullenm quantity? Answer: 3.8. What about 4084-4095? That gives 6.1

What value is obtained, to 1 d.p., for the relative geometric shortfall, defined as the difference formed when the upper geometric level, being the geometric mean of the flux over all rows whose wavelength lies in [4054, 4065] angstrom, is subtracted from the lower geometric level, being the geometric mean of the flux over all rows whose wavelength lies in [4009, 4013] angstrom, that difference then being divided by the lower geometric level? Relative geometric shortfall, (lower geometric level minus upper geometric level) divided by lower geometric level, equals 0.0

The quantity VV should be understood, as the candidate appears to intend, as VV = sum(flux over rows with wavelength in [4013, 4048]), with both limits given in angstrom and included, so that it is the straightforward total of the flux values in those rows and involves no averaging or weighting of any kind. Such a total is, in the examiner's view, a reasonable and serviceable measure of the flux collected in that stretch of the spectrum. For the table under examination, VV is 113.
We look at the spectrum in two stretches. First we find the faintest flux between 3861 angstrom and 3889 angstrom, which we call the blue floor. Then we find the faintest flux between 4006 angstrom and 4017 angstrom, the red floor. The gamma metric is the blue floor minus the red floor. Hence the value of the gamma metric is -3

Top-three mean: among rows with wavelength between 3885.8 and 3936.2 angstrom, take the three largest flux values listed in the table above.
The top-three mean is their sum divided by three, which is 4.9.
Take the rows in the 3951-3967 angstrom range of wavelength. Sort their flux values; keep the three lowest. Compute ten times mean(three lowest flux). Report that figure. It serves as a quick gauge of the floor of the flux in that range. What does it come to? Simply 25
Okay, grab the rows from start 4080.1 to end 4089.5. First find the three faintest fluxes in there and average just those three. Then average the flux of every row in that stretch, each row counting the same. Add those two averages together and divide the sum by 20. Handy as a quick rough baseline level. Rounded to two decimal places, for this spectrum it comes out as 0.58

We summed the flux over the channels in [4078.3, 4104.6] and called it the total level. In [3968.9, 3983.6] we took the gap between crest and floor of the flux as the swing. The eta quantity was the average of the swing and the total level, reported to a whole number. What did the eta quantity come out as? 42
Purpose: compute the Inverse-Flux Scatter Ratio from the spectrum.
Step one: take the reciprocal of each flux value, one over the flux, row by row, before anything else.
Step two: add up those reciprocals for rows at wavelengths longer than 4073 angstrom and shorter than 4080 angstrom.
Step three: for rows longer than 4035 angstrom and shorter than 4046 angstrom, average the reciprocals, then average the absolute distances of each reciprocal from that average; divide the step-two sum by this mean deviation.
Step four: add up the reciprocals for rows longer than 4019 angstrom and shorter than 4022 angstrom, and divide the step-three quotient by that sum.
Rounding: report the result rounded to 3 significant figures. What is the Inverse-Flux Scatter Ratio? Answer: 210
